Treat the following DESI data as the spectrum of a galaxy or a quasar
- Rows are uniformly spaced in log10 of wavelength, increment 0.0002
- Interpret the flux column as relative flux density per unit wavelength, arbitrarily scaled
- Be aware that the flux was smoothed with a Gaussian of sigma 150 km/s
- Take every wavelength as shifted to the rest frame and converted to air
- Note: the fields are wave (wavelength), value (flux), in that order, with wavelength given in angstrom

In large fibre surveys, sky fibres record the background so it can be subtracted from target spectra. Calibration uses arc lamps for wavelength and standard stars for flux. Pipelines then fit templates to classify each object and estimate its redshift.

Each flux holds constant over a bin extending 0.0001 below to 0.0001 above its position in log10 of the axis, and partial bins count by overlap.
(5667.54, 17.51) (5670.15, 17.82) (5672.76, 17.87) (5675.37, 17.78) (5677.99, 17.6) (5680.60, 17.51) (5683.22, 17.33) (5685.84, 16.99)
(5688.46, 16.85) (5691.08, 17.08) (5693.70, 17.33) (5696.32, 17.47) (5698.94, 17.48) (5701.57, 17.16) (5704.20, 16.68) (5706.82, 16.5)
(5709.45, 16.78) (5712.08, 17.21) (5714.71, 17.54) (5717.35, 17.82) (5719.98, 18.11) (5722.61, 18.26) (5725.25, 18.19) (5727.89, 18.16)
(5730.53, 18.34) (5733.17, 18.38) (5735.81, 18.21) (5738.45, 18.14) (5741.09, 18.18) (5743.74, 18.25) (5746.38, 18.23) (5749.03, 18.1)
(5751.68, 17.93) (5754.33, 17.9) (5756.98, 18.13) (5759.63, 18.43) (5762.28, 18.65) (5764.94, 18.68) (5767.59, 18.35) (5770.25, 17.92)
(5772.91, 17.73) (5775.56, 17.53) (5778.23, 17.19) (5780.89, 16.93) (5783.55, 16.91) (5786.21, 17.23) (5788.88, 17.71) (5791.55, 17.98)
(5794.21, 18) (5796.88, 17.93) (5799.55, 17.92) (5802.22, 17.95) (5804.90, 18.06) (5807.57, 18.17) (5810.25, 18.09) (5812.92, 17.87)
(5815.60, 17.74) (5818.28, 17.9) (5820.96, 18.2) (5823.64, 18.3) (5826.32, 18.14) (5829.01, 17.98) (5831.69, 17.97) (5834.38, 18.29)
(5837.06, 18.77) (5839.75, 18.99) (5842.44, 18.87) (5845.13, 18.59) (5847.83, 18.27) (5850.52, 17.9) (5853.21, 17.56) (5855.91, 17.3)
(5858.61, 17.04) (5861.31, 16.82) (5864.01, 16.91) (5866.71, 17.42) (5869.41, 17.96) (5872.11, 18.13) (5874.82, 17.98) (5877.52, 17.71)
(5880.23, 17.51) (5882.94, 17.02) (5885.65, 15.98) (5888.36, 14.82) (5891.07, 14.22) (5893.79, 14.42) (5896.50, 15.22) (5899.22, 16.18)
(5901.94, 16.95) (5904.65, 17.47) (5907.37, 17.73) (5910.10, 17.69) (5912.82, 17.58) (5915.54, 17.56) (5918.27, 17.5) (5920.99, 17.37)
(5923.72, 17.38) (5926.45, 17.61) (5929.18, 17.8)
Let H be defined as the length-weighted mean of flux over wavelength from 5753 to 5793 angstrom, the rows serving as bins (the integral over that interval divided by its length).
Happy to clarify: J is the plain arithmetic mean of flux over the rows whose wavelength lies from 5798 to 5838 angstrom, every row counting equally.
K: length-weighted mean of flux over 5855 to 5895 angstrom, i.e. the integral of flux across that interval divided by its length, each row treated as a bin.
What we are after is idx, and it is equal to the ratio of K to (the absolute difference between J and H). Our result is 62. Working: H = 17.82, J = 18.1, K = 16.7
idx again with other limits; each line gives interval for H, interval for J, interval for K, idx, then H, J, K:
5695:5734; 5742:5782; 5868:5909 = 41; 17.60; 18.0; 16.6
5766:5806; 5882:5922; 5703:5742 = 15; 17.69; 16.5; 17.8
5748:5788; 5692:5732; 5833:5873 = 59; 17.84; 17.5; 17.9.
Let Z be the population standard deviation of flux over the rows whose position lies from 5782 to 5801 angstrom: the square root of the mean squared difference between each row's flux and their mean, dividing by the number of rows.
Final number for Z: 0.40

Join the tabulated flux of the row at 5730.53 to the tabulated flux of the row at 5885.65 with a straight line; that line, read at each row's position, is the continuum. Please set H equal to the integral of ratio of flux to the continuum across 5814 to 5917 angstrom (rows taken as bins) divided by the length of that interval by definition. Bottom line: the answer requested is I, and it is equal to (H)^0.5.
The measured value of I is 1.03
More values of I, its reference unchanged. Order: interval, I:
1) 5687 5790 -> 0.99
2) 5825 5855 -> 1.05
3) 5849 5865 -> 1.03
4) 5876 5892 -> 1.01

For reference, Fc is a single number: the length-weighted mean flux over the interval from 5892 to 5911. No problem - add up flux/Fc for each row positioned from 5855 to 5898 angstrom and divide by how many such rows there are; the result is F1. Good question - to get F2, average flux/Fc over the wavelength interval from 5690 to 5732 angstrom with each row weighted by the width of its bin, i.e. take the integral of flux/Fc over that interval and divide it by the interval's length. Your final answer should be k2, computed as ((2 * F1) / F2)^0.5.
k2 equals 1.38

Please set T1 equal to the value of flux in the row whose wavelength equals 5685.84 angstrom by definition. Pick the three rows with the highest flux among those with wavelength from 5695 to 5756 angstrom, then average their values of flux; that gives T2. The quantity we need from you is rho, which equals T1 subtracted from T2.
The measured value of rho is 1.3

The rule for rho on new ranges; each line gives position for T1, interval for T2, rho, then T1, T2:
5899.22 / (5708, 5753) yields 2.1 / 16.18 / 18.3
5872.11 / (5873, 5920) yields -0.3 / 18.13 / 17.8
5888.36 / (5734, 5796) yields 3.8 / 14.82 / 18.6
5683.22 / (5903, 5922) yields 0.3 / 17.33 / 17.7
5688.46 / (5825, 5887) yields 2.0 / 16.85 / 18.9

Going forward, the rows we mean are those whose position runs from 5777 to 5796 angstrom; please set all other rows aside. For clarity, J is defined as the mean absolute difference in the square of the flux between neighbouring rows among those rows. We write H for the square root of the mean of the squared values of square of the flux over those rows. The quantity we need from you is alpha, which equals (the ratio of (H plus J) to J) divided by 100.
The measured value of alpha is 0.39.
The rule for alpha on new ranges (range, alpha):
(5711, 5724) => 0.35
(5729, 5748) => 1.34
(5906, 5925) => 1.43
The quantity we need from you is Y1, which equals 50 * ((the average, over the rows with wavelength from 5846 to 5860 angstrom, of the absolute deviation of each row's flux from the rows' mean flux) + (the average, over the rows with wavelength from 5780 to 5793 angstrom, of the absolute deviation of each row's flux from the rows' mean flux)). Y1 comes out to 39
